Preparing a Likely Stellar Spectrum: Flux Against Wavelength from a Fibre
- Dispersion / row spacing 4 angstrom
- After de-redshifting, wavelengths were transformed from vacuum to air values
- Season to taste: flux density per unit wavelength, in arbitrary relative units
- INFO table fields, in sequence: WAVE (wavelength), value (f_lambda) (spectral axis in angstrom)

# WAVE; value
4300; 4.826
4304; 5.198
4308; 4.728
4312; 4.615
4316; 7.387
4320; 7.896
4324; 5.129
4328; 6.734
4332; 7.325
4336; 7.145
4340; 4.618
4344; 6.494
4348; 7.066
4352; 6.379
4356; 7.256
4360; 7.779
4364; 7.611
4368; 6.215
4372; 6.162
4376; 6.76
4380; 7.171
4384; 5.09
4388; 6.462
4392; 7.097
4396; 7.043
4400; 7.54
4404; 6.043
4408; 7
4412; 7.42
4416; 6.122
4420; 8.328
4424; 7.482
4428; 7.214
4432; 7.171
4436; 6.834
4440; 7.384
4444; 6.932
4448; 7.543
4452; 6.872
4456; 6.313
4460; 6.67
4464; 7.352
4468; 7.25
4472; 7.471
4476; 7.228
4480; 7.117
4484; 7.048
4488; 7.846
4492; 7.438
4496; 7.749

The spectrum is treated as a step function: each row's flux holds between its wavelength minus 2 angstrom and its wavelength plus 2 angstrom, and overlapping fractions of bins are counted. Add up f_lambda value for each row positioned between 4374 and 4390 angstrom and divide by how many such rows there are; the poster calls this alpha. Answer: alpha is 6.4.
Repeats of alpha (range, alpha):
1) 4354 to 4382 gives 7.0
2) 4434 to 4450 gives 7.2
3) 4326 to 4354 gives 6.5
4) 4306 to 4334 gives 6.3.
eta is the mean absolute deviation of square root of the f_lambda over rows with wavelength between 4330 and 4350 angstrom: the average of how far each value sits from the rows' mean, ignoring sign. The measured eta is 0.16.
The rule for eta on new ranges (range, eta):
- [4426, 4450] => 0.04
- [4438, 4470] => 0.06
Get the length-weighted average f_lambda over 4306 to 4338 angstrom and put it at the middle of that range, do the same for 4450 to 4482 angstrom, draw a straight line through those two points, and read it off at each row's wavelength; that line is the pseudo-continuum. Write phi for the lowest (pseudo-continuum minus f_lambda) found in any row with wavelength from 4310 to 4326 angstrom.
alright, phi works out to -1.54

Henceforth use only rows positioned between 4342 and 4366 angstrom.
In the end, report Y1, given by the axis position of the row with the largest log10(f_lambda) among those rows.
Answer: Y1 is 4360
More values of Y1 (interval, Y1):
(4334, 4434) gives 4420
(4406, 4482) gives 4420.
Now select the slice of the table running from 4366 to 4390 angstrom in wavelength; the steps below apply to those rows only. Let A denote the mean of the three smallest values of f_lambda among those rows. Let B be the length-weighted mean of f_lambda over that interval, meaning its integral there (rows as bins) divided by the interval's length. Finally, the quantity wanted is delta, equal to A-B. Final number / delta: -0.5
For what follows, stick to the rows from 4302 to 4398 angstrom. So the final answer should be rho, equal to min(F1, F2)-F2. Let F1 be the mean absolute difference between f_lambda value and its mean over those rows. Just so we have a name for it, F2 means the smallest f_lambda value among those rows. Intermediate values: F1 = 0.84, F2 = 4.615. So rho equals -3.8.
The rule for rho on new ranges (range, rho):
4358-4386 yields -4.4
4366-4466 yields -4.6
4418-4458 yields -5.9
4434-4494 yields -6.0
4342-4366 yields -5.9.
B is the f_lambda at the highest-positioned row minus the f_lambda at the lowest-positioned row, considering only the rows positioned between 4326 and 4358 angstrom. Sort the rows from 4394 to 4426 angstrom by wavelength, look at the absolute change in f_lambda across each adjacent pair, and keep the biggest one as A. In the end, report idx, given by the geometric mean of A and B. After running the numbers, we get 1.07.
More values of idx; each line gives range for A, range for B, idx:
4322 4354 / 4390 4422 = 1.76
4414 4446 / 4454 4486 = 1.27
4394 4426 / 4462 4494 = 0.44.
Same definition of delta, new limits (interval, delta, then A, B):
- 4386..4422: -0.8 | 6.2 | 7.0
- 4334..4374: -1.0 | 5.7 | 6.7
